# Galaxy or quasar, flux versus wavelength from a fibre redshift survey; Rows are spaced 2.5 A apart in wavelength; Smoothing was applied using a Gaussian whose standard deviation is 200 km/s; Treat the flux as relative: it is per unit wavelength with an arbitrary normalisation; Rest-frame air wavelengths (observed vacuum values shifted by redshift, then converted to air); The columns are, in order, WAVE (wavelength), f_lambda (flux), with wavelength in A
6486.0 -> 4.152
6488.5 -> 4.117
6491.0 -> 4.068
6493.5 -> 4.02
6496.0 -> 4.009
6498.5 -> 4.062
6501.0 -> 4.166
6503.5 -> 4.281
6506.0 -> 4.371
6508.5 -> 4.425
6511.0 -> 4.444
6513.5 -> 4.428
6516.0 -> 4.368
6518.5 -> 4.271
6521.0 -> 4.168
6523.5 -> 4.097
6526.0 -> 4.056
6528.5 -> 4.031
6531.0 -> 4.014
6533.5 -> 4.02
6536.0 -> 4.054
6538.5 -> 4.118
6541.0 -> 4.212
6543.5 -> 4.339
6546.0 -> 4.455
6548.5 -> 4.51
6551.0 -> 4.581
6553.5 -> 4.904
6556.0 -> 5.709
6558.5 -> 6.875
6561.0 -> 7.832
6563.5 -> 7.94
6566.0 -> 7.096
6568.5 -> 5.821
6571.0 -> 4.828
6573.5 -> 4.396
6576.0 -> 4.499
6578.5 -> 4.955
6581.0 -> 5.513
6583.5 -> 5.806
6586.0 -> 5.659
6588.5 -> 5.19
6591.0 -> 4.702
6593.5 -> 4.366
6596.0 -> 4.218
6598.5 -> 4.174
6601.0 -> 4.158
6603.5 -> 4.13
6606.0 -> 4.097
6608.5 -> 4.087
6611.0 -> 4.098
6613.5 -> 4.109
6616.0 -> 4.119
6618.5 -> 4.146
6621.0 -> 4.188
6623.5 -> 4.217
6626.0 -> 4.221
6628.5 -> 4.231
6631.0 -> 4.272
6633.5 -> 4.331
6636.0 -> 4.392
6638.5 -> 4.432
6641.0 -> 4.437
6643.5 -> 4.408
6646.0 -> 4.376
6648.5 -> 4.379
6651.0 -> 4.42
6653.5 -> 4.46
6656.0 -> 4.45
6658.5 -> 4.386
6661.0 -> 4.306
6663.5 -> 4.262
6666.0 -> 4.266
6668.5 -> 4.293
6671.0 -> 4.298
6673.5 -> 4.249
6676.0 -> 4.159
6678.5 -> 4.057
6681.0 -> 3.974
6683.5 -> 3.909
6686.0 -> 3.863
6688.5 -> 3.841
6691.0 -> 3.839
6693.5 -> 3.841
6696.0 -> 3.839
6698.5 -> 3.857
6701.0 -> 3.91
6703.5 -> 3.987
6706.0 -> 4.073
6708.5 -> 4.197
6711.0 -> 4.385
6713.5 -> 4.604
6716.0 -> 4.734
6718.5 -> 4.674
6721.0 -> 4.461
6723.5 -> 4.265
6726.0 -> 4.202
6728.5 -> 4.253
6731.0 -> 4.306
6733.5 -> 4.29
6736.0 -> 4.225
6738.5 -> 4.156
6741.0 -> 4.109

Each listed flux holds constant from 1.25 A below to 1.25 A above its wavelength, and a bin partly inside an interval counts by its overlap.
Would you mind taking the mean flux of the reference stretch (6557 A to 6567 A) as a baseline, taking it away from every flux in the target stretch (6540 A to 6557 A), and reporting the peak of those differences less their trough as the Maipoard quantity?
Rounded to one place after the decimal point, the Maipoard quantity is 1.5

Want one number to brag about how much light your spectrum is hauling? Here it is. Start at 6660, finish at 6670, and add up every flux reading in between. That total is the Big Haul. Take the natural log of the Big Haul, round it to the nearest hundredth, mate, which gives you 2.84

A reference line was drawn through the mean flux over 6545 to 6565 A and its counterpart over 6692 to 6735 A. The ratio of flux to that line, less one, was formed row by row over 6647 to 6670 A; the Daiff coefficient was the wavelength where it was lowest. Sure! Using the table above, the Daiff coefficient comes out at 6648.5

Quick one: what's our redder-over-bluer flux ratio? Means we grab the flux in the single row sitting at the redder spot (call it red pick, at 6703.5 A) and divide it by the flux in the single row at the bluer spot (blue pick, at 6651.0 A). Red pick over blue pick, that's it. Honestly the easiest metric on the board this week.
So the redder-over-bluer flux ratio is 0.90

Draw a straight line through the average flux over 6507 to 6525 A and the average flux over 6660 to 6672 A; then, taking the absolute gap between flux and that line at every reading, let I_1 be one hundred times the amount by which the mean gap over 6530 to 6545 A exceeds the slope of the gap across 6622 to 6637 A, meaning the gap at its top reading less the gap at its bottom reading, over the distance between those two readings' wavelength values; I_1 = 19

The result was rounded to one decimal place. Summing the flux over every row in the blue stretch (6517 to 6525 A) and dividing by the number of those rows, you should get 4.2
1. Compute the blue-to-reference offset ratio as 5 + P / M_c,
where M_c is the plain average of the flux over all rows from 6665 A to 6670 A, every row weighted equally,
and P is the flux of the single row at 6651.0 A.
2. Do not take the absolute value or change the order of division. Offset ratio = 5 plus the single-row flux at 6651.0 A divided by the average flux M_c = 6.03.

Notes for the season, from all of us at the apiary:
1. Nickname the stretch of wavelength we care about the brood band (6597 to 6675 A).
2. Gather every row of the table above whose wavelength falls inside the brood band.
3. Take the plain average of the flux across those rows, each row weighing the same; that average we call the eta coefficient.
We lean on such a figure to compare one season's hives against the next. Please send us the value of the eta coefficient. 4.3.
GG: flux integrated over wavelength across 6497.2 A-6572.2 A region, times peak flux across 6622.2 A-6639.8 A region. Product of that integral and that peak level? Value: 1601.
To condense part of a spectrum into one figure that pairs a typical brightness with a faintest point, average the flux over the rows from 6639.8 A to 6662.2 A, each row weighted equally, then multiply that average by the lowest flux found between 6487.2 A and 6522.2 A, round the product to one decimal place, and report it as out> 17.6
